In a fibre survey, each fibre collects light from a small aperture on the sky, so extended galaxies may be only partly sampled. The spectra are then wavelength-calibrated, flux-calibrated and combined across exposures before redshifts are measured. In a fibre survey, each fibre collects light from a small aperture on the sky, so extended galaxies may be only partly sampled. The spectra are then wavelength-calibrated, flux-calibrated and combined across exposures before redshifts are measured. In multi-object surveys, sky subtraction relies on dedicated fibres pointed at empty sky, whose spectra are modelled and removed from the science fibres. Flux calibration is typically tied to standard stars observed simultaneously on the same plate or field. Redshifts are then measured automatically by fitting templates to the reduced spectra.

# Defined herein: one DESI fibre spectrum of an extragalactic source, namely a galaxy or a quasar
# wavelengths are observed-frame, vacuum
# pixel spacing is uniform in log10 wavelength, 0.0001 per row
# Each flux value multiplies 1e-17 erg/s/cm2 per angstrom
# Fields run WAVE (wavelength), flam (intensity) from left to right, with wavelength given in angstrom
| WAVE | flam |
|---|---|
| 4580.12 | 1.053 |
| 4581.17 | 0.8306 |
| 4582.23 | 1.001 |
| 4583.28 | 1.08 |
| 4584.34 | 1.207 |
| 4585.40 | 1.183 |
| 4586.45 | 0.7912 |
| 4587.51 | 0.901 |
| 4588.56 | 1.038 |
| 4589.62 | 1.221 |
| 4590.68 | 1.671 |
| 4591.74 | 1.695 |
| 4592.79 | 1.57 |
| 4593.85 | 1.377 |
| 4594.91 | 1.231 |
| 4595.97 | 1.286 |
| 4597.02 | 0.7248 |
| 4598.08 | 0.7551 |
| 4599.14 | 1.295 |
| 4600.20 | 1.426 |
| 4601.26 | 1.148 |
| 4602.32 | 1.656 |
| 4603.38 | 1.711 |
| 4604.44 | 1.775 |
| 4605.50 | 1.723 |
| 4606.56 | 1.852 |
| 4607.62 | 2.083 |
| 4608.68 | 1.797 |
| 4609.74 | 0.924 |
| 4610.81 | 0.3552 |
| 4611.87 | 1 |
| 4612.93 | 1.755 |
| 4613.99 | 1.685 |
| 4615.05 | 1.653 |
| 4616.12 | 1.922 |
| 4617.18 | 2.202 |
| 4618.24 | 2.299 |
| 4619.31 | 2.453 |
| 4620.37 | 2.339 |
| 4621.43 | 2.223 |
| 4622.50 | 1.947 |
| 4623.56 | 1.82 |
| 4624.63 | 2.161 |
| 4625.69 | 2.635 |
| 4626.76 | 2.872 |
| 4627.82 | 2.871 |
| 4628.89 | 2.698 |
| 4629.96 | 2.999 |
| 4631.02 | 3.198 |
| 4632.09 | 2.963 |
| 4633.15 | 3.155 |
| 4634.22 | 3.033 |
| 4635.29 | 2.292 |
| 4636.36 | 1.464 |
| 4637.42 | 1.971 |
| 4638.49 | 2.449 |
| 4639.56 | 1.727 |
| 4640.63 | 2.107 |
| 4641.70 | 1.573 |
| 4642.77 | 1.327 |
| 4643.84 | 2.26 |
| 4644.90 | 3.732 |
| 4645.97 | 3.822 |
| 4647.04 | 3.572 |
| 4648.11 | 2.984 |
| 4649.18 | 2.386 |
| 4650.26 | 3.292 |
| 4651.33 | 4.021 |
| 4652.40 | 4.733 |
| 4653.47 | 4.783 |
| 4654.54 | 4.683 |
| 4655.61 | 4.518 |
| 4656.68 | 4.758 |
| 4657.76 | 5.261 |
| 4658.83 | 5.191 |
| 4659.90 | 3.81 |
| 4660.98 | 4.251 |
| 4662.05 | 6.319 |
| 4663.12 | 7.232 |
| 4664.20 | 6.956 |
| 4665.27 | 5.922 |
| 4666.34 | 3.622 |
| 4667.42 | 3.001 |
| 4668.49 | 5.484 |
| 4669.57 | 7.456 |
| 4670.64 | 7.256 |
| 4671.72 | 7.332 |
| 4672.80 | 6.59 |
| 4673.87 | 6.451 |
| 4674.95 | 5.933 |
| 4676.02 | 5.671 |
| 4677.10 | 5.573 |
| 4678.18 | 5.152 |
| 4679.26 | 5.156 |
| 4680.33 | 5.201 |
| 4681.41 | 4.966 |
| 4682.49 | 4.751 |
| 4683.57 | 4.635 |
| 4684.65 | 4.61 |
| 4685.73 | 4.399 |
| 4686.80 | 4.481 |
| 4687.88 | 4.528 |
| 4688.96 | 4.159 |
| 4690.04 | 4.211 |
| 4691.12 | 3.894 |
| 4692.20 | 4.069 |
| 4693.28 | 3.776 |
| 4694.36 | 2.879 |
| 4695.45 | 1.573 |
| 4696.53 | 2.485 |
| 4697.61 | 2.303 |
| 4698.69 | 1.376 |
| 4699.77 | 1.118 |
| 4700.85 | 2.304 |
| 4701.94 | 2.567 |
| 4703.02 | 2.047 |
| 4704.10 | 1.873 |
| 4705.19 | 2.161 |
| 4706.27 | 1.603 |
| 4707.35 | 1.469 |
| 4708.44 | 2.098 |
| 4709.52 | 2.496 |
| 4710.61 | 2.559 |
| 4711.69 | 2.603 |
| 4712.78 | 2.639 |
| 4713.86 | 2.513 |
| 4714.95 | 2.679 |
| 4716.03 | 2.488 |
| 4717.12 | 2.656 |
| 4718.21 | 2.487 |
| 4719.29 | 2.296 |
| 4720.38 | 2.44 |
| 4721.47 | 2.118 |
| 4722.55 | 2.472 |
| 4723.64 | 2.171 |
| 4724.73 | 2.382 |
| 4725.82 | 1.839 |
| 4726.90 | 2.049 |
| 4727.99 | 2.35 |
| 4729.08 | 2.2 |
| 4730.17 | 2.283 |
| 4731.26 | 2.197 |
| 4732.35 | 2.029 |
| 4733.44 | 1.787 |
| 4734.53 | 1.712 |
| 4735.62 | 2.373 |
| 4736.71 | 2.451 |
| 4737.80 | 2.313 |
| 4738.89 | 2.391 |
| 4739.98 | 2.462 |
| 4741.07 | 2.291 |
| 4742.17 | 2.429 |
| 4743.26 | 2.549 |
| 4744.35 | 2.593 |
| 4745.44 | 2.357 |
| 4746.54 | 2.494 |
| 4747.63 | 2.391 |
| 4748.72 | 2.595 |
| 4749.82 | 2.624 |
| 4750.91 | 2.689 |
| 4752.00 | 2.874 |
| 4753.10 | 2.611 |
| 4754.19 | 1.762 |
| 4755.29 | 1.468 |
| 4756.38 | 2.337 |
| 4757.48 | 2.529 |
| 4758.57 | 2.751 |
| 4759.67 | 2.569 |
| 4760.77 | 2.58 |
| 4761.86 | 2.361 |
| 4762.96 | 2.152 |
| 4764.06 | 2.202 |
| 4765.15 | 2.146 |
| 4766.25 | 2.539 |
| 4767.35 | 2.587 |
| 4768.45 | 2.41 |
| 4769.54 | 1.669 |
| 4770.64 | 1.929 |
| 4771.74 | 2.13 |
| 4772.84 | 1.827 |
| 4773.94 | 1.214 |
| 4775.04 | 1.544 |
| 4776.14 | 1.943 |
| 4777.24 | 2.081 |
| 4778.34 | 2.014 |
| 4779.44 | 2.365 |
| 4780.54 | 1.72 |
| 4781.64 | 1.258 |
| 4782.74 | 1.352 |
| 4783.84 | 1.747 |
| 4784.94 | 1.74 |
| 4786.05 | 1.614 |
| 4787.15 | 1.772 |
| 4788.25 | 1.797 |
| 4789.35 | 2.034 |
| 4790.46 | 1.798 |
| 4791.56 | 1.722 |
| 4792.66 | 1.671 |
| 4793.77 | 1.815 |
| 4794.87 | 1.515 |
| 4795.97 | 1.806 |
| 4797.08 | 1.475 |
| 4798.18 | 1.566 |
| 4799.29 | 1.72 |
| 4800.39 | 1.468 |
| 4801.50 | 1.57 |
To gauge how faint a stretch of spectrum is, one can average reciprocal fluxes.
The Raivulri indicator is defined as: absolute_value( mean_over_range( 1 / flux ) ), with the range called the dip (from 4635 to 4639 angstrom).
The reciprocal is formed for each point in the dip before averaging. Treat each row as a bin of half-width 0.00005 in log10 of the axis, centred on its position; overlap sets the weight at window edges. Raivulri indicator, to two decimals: 0.51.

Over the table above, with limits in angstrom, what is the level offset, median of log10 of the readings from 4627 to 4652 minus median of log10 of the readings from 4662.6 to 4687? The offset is -0.3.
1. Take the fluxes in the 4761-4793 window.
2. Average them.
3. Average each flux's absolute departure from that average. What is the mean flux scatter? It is 0.29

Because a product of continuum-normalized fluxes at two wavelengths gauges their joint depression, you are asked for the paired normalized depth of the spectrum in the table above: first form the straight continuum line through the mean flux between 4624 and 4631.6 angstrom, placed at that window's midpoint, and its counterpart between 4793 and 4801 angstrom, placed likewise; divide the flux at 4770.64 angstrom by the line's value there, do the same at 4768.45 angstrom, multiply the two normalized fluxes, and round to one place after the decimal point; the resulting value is 1.4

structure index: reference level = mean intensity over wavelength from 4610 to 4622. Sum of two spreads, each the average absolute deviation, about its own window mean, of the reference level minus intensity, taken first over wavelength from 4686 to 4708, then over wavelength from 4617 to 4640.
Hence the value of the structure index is 1.41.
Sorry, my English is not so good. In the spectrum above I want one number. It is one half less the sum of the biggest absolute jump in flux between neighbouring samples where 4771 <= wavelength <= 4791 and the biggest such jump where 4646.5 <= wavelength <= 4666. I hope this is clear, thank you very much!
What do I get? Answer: -2.2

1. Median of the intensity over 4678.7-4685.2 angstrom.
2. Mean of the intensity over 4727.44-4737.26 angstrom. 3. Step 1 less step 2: 2.7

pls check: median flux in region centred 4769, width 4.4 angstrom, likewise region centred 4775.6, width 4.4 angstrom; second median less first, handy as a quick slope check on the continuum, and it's -0.4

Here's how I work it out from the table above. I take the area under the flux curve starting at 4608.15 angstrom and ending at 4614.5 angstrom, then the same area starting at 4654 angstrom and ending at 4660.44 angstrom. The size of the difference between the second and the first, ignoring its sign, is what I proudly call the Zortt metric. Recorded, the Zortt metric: 22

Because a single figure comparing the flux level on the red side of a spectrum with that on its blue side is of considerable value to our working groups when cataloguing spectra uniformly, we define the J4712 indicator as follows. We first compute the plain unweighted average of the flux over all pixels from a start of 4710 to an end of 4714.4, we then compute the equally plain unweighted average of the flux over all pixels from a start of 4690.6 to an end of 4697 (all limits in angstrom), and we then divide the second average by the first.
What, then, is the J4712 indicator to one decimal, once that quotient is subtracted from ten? 8.8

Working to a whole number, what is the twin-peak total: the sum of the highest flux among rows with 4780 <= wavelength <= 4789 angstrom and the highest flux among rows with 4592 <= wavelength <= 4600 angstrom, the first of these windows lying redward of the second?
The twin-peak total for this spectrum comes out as 3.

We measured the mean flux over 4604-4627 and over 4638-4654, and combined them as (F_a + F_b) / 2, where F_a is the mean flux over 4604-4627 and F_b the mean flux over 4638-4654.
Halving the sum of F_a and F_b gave 2.43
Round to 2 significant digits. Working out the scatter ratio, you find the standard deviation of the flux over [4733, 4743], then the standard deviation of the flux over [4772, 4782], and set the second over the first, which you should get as 1.3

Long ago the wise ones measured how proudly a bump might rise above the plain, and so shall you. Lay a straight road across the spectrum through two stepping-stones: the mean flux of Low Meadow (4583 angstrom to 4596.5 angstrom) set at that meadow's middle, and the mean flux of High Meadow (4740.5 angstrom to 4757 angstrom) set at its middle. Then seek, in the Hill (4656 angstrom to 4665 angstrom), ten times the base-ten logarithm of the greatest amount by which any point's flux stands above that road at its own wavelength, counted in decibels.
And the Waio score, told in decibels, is 7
